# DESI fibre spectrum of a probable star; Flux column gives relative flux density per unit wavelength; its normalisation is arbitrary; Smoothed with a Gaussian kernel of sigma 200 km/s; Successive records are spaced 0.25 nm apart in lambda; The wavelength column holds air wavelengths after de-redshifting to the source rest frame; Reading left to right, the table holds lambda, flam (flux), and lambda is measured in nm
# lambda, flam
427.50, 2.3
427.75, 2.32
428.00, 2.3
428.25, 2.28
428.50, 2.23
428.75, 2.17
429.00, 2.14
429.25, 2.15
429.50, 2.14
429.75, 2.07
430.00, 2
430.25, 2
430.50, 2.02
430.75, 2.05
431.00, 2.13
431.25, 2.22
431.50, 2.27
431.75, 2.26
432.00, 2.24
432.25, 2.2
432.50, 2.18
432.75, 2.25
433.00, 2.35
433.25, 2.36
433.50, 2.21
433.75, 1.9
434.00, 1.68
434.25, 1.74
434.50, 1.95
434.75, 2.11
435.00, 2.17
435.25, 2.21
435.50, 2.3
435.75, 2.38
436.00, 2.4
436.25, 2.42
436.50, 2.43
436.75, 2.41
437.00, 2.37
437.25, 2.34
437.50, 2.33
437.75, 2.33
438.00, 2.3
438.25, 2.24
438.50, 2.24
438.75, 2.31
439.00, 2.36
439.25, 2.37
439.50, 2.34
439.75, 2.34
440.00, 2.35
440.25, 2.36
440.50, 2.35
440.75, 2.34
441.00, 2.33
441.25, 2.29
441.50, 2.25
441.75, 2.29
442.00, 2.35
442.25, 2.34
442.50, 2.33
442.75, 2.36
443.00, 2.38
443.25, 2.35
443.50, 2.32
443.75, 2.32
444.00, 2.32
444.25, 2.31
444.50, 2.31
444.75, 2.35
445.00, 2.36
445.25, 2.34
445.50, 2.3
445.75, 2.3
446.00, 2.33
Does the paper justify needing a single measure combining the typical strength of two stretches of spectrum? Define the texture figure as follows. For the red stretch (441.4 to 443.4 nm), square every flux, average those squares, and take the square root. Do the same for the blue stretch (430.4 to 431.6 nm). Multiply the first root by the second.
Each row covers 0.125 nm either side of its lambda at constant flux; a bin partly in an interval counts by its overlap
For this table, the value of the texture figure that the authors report 4.99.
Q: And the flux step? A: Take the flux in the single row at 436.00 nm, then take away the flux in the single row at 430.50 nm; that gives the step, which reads 0.38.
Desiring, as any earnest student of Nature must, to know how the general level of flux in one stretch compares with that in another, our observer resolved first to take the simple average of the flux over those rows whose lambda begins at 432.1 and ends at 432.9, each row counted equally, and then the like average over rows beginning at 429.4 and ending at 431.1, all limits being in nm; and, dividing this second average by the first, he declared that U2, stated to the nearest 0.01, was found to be 0.93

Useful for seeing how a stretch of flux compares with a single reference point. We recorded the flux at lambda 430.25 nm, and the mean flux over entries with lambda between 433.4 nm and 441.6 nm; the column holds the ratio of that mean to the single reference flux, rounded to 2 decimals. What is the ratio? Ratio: 1.13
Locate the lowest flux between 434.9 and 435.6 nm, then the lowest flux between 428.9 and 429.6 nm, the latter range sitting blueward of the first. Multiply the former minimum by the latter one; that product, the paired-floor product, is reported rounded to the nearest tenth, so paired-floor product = 4.6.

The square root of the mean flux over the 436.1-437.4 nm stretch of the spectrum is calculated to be 1.55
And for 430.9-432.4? 1.49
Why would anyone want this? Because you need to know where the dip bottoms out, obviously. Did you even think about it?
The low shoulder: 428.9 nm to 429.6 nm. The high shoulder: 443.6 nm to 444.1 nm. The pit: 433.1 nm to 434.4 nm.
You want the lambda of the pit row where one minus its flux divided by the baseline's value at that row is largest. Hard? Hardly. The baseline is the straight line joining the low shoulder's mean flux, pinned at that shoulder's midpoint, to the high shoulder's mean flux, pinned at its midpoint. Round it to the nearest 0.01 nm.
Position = 434.00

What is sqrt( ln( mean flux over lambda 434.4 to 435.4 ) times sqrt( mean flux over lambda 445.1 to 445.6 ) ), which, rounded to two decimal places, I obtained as 1.07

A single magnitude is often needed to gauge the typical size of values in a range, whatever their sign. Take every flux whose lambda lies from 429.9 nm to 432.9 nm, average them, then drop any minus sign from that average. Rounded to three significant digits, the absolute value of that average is 2.15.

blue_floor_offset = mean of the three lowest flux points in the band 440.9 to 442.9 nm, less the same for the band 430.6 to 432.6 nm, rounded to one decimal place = 0.2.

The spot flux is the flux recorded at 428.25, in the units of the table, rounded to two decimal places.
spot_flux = 2.28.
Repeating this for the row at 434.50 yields 1.95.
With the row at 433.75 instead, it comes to 1.90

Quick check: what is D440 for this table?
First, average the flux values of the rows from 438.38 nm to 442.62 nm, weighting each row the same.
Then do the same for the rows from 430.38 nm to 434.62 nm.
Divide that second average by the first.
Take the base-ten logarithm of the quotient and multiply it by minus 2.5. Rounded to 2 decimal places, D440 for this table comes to 0.10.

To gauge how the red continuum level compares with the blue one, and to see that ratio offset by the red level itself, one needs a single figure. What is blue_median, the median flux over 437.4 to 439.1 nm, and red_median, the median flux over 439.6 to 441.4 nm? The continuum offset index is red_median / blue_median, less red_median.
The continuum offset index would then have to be -1.33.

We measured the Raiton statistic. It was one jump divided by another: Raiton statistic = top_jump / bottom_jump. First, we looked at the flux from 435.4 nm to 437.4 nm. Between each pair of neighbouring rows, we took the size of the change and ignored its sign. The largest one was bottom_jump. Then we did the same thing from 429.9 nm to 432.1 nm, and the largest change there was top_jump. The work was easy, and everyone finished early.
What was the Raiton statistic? 1.1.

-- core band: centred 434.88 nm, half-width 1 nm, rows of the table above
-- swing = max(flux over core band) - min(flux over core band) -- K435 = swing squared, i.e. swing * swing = 0.490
